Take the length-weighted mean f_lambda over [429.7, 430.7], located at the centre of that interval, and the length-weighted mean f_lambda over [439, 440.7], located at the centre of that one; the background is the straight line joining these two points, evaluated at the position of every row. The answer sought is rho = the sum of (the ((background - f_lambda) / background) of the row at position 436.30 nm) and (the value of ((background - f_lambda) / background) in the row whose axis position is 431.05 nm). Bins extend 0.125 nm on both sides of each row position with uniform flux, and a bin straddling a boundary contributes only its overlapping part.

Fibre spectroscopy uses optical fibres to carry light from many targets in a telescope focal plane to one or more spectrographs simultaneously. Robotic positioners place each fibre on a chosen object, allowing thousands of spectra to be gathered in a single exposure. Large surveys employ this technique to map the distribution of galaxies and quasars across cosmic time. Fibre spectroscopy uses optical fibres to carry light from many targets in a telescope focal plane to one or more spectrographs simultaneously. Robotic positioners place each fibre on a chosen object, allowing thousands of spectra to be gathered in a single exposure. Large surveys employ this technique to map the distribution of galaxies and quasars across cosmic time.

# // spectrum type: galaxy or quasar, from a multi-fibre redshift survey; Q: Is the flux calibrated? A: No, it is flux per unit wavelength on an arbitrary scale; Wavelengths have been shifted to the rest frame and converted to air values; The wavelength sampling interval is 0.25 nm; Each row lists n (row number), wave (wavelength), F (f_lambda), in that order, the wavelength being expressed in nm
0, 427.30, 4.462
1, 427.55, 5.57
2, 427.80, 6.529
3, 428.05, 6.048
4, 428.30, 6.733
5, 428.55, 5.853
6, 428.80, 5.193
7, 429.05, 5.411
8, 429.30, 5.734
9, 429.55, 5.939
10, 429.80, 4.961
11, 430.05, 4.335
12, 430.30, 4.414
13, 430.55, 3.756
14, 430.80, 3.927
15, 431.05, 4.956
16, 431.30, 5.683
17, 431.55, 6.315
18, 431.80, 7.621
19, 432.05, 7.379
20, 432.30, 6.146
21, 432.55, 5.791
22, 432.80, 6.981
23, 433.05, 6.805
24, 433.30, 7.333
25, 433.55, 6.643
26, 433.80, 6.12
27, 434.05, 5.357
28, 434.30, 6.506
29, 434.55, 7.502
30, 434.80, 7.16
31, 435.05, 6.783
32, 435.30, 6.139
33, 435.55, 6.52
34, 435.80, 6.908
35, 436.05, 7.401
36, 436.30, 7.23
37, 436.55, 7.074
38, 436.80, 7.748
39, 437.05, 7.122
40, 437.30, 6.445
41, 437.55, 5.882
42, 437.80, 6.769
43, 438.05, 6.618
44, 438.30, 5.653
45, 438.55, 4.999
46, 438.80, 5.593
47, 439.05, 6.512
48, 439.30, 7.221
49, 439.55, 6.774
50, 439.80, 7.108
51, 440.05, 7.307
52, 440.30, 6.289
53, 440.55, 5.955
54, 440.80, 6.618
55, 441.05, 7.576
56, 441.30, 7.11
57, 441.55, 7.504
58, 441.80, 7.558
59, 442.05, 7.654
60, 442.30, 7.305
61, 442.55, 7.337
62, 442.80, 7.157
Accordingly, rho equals -0.32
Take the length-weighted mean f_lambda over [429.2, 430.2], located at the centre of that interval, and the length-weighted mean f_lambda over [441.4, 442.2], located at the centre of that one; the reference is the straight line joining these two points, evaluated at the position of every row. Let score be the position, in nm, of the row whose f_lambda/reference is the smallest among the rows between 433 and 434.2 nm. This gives 434.05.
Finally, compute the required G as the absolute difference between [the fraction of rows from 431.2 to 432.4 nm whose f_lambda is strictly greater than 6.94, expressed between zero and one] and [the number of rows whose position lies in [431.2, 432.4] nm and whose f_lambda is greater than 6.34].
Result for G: 1.6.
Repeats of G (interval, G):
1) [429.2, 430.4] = 0.0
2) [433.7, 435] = 2.6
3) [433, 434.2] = 2.8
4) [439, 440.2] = 4.4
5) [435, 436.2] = 3.8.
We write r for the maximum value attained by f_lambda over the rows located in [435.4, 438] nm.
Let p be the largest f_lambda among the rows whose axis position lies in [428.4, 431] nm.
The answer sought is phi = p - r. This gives -1.81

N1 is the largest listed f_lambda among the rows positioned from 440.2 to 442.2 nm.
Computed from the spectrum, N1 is 7.654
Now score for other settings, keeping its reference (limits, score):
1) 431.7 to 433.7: 432.55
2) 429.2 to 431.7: 430.55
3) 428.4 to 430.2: 430.05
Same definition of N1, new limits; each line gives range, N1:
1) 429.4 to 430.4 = 5.939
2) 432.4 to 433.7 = 7.333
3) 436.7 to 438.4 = 7.748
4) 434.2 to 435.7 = 7.502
